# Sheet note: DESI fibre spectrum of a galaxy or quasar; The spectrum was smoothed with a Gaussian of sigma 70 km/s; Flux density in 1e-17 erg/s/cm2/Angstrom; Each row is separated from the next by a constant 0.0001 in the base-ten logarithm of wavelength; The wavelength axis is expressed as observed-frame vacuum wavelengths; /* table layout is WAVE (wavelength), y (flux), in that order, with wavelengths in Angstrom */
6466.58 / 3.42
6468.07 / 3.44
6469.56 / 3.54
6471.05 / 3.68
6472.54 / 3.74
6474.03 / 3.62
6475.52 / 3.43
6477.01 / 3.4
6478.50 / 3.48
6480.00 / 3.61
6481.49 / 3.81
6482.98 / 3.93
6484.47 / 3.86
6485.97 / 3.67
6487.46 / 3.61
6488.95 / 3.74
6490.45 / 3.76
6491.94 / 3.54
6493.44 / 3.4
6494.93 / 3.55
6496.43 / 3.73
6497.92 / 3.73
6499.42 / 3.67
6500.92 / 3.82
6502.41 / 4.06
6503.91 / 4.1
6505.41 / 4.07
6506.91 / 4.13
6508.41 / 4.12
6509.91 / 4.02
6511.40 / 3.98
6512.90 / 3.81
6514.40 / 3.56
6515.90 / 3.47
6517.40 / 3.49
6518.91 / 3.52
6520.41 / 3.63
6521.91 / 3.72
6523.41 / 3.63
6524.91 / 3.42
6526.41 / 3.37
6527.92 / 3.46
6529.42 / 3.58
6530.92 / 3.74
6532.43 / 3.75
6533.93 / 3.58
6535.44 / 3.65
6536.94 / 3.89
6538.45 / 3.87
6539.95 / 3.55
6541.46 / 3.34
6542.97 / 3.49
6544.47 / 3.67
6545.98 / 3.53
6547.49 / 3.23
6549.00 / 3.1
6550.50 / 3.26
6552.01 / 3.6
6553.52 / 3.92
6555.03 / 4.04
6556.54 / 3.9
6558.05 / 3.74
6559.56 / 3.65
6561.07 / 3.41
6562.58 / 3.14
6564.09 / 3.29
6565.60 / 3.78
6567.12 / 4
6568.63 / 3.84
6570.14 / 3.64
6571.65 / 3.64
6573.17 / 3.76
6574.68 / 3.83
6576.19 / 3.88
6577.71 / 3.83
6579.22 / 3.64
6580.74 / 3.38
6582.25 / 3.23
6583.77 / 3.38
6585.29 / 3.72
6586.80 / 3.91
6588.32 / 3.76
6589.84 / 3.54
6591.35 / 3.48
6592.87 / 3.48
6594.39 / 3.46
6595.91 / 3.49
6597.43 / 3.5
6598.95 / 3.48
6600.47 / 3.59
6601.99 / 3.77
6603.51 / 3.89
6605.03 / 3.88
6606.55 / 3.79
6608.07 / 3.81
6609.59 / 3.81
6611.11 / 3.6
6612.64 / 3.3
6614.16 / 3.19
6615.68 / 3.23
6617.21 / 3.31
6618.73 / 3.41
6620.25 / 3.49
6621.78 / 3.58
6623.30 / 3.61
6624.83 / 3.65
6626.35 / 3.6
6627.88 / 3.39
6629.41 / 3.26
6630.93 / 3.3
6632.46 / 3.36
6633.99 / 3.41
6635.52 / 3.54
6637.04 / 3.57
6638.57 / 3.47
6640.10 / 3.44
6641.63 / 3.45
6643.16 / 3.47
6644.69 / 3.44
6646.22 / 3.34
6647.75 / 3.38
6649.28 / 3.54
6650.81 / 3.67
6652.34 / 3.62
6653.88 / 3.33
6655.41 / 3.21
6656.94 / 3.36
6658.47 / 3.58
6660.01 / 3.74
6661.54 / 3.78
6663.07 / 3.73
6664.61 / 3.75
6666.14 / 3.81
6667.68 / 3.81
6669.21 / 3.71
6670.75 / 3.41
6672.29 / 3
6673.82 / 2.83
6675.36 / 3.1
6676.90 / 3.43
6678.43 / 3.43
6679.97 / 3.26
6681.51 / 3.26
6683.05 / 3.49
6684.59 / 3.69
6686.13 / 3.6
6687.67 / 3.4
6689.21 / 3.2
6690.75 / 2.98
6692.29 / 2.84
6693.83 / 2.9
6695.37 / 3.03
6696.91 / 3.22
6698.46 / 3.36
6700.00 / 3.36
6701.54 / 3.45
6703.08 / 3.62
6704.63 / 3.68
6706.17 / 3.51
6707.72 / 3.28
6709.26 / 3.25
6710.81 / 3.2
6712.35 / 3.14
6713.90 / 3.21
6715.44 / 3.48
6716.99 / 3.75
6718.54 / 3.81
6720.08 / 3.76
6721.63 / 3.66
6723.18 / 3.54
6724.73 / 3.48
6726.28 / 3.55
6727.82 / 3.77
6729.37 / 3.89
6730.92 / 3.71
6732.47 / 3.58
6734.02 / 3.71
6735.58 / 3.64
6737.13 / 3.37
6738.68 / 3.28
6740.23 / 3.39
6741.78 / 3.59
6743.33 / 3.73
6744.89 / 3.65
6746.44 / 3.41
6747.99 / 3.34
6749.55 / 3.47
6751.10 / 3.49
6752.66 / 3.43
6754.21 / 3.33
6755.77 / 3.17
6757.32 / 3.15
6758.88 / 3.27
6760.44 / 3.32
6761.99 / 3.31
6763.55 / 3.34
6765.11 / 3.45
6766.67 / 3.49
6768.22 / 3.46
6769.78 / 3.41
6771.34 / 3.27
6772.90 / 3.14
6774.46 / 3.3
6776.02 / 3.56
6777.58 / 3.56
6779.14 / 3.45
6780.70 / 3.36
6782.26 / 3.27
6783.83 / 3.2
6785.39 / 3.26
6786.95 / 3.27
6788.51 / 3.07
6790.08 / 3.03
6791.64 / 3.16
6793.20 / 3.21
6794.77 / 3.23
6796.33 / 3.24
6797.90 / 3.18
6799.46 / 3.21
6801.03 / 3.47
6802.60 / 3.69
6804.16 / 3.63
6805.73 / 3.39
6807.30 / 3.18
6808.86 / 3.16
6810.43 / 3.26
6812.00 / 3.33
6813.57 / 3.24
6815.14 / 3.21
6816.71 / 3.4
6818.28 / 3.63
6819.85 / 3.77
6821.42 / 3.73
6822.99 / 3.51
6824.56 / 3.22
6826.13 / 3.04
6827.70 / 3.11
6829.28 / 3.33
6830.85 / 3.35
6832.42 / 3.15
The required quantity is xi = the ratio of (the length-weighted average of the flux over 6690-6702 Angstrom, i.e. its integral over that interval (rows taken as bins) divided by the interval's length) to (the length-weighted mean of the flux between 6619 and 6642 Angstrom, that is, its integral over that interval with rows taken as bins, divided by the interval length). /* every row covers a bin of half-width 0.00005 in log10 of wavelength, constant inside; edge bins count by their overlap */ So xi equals 0.90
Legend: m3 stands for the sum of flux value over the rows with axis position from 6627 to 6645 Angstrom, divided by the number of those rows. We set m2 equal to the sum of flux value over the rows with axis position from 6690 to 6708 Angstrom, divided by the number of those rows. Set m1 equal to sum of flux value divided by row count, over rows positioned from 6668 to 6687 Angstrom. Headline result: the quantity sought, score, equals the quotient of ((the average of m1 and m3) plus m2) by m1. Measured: 1.99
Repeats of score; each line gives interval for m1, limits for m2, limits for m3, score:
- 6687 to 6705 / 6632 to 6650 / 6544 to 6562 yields 2.11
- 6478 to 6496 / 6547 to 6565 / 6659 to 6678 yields 1.94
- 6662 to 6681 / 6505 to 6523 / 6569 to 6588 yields 2.13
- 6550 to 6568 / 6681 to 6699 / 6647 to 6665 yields 1.88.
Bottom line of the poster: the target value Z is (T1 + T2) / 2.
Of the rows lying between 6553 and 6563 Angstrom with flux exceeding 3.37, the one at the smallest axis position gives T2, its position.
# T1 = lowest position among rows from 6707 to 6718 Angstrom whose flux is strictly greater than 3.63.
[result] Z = 6635.3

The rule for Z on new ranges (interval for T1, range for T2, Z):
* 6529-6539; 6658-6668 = 6594.7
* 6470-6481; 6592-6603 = 6532.0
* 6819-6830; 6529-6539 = 6674.6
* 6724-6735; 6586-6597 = 6657.3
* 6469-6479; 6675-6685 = 6574.0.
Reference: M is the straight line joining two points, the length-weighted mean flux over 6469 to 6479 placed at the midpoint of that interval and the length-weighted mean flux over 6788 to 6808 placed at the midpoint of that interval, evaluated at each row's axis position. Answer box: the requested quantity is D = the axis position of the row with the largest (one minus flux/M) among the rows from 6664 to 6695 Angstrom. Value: 6673.82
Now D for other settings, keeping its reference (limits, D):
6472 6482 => 6477.01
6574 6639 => 6614.16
